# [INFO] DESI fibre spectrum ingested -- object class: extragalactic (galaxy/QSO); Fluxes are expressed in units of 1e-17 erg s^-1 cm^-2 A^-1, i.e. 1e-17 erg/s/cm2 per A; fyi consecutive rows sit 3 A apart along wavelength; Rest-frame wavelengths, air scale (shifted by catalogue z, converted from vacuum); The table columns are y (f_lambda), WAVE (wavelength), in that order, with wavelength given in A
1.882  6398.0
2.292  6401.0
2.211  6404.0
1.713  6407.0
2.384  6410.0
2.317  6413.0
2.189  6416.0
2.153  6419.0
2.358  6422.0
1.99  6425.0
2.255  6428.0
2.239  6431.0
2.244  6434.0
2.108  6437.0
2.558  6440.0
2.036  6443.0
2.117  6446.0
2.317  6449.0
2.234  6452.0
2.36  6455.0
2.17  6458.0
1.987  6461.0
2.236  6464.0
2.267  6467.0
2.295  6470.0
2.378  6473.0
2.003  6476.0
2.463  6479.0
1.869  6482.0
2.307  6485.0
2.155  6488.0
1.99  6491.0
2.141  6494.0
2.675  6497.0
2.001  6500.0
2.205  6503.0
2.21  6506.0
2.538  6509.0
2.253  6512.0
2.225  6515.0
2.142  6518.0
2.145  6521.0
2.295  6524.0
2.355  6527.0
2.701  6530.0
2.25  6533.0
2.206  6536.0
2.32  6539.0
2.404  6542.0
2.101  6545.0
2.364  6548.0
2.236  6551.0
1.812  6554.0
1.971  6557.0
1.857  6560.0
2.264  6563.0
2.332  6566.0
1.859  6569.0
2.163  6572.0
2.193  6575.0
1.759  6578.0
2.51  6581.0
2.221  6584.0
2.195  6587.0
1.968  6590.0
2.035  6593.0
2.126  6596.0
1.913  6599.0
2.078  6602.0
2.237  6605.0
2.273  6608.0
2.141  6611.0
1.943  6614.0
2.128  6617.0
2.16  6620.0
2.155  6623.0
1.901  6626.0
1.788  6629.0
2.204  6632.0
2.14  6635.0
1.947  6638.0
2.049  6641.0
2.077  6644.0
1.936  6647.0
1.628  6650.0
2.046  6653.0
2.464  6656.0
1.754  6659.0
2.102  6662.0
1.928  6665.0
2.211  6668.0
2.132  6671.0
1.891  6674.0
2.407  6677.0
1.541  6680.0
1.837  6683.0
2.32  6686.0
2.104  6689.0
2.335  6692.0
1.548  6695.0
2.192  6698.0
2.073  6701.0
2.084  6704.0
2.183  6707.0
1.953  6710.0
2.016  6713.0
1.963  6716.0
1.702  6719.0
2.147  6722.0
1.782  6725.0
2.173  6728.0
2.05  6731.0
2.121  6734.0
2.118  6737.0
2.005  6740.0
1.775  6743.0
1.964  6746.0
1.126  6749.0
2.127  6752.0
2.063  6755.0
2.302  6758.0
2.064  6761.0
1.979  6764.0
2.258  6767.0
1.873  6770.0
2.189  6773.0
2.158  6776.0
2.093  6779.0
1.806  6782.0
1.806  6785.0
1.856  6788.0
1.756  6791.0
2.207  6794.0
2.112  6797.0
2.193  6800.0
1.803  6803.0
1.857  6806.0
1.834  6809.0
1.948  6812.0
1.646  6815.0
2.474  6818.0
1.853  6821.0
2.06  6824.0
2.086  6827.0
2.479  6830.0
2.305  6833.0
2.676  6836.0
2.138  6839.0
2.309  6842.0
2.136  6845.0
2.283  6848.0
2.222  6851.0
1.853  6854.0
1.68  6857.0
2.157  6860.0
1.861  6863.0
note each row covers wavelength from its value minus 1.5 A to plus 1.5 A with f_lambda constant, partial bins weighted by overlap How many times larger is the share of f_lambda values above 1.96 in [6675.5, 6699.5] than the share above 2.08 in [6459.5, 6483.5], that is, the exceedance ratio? 1.0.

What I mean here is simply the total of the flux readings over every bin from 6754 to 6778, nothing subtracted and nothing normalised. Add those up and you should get 17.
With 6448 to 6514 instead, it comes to 49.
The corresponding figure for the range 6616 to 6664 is 32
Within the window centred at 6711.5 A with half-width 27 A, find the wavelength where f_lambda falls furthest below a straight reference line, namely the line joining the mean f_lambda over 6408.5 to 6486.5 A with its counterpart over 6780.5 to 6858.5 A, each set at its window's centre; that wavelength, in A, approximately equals 6695.0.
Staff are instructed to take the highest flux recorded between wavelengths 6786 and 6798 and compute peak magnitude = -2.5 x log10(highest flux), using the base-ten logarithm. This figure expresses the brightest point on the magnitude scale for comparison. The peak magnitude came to -0.86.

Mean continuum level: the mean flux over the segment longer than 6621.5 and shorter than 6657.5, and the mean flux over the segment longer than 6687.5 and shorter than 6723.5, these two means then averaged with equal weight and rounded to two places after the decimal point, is 2.03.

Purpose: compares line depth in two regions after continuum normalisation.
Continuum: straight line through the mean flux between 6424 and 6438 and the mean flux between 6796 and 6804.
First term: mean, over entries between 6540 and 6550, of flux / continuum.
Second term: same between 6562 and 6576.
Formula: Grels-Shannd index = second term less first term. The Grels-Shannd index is -0.06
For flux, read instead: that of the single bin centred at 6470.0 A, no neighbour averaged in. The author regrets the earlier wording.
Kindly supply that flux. 2.295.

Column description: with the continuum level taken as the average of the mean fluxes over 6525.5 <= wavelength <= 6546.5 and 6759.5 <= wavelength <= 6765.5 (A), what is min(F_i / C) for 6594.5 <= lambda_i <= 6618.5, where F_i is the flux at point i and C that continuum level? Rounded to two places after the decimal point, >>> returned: 0.88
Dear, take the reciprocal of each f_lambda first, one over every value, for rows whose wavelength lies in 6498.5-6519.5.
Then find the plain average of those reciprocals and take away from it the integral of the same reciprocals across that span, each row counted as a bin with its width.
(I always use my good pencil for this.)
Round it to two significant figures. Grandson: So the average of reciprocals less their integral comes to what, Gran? -9.0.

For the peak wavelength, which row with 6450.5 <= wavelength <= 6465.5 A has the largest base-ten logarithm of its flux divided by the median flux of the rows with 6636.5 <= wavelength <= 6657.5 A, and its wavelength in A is 6455.0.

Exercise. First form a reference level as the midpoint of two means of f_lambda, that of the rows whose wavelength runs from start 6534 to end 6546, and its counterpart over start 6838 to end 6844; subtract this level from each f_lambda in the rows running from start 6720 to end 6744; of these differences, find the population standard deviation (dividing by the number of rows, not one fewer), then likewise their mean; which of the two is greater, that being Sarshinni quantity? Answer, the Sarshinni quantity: 0.15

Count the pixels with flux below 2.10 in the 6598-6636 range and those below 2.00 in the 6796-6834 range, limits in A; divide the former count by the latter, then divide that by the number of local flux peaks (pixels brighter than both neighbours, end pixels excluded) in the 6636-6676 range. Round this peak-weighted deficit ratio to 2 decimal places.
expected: 0.21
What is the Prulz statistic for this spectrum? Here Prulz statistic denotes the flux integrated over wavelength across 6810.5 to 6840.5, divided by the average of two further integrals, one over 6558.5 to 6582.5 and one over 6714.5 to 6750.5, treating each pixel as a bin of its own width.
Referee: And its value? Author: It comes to 1.1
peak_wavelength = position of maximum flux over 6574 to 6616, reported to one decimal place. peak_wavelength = 6581.0 A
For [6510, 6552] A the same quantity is 6530.0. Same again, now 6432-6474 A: 6440.0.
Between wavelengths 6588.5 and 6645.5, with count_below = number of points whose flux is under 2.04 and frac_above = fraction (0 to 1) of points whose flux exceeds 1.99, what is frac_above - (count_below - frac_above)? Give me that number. -5.6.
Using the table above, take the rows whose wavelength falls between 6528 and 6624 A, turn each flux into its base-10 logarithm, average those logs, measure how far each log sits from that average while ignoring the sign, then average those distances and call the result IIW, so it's 0.031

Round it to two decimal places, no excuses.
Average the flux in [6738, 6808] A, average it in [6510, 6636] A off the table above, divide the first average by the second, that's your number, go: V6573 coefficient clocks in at 0.92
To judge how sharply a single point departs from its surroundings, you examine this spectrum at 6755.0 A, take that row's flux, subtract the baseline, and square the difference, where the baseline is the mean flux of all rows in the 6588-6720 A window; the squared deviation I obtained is 0.001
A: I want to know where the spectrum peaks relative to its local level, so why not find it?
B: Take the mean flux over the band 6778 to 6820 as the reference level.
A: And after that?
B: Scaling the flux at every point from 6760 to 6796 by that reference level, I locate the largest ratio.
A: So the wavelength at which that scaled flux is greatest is 6767.0 A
